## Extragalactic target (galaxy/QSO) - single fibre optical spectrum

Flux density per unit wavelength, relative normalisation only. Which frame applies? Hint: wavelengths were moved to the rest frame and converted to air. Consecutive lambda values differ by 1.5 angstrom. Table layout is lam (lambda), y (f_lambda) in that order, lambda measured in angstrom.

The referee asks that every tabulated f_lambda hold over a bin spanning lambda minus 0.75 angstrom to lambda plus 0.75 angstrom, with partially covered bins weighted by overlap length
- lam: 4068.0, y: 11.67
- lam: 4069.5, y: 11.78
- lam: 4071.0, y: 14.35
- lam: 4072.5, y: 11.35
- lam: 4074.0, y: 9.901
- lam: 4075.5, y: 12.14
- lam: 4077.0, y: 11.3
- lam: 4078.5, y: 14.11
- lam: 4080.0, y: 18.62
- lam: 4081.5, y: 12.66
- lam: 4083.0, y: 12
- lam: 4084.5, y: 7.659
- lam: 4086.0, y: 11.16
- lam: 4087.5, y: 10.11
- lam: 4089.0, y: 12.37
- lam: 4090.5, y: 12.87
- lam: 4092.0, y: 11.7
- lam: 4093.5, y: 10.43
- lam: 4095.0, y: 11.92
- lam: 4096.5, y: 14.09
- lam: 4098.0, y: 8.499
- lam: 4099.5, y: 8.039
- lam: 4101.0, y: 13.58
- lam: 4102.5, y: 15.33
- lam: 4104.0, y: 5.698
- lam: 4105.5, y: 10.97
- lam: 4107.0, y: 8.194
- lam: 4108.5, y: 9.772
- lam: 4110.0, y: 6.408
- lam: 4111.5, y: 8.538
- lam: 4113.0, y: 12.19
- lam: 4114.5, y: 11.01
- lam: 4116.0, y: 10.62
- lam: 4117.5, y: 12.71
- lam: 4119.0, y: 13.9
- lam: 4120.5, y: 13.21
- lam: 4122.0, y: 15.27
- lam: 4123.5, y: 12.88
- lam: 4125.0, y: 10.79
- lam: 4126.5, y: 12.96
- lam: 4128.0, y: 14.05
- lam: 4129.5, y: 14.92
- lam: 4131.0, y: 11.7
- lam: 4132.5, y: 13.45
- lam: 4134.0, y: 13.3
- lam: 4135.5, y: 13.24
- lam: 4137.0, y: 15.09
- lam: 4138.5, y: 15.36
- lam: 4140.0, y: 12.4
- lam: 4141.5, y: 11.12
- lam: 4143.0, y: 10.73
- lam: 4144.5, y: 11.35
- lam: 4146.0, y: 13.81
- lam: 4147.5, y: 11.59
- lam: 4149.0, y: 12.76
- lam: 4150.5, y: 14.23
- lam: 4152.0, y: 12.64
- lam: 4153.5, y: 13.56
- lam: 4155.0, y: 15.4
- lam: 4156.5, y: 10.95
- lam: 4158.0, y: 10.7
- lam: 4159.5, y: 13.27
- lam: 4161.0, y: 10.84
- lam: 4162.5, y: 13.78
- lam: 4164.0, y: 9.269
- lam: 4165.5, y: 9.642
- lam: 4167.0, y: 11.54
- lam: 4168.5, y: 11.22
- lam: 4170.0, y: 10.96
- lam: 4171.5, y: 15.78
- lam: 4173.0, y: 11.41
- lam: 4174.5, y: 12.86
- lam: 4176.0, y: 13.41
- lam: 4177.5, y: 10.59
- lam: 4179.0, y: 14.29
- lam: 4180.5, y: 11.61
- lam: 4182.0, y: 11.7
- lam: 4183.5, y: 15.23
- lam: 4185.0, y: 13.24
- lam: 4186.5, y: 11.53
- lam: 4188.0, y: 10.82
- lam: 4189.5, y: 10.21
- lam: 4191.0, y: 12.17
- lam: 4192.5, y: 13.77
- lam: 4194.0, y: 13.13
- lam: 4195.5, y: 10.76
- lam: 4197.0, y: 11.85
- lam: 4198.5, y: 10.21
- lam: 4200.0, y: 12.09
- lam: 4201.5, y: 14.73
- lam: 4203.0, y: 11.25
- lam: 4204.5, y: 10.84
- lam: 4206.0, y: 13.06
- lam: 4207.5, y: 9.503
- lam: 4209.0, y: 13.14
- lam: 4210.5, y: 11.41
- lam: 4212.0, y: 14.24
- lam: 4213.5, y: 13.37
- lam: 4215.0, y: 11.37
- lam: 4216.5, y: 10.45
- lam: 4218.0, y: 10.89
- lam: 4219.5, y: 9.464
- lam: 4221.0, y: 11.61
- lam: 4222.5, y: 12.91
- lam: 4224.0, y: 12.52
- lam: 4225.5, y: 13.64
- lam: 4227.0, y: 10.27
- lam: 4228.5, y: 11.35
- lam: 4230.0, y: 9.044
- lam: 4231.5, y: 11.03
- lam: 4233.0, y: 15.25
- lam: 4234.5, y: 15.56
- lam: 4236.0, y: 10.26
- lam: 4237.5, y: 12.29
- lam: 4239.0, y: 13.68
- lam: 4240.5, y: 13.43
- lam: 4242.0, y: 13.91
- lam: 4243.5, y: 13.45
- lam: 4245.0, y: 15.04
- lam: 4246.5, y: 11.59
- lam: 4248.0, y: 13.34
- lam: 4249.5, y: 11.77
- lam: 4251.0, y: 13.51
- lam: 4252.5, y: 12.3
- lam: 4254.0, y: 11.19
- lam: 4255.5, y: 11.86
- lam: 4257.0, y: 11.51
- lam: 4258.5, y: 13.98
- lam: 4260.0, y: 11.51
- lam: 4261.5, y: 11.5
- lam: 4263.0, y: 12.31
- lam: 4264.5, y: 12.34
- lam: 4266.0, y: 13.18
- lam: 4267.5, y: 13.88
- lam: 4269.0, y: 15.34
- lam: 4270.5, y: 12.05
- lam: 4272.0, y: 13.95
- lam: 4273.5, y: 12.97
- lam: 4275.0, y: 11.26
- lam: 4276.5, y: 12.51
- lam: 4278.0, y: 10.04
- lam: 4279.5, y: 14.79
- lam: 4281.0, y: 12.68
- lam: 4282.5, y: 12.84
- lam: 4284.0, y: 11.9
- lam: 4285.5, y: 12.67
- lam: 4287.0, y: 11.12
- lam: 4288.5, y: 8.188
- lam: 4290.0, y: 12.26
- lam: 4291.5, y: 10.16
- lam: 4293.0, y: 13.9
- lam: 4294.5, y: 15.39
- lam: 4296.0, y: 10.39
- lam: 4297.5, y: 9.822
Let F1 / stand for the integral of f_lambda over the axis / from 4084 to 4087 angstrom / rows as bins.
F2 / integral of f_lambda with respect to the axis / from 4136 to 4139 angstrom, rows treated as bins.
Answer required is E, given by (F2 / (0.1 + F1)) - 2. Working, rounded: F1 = 29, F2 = 45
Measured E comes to -0.44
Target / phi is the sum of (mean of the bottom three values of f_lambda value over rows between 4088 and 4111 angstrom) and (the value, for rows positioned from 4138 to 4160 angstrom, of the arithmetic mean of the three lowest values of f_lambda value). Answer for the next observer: 18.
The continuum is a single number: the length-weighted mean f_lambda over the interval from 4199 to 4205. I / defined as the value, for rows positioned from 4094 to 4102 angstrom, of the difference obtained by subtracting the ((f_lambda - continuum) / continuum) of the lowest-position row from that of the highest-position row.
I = 0.14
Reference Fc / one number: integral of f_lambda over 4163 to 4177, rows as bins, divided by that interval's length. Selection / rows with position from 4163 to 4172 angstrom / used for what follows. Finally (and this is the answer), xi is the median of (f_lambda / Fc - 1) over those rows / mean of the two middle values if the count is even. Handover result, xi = -0.06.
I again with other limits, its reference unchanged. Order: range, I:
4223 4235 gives 0.25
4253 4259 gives 0.23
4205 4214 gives 0.03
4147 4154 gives 0.16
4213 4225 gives -0.07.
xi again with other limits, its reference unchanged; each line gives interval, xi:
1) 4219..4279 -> 0.04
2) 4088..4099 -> 0.01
